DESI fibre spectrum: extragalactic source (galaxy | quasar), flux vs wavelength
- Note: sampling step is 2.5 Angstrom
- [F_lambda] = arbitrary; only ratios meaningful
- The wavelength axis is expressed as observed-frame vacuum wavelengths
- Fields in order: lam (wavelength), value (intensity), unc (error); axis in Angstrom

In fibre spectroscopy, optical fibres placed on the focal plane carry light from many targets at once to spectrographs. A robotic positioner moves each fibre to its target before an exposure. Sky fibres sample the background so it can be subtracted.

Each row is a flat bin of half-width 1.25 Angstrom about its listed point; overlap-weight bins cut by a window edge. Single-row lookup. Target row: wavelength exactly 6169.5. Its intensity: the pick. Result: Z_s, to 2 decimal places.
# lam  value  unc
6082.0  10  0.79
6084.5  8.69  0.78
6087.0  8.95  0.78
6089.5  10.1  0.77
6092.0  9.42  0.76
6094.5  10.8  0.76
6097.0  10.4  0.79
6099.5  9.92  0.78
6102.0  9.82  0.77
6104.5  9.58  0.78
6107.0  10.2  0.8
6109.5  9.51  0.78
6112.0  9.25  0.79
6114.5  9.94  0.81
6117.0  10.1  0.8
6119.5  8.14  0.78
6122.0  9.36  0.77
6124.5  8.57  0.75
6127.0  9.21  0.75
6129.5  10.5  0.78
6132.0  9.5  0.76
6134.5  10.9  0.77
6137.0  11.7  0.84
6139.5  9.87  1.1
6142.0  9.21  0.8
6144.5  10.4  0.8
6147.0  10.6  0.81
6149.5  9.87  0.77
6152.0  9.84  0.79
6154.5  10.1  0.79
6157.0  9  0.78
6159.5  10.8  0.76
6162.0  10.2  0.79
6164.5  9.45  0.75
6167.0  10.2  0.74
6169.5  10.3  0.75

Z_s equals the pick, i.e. 10.30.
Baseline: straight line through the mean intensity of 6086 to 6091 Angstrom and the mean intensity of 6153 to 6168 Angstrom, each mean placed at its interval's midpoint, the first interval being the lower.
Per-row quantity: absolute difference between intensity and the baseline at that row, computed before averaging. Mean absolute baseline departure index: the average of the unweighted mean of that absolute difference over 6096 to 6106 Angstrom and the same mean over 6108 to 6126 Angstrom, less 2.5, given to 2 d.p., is -2.02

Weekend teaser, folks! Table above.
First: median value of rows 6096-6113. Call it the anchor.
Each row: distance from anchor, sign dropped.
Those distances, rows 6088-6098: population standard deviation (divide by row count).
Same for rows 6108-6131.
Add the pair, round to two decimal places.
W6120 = 0.74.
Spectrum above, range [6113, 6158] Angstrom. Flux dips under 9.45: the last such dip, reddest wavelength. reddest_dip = 6157.0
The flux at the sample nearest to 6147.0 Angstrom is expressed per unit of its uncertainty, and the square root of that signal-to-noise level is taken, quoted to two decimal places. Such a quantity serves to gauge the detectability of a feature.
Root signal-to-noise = 3.62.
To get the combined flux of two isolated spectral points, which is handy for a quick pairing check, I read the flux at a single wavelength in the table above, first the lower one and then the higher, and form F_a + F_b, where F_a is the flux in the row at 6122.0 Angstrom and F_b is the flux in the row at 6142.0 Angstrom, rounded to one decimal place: 18.6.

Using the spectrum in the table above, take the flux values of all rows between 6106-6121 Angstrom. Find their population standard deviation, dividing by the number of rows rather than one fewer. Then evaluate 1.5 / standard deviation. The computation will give 2.14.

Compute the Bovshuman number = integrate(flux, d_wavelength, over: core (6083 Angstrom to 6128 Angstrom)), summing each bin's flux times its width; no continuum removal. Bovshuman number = 430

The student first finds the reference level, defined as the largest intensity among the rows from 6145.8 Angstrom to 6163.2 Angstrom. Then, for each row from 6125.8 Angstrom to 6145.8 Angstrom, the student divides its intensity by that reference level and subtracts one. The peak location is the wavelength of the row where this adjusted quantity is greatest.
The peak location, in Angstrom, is 6137.0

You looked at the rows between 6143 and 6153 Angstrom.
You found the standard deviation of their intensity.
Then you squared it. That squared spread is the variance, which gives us 0.1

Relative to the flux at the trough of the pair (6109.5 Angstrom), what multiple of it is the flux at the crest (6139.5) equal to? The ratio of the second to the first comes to 1.04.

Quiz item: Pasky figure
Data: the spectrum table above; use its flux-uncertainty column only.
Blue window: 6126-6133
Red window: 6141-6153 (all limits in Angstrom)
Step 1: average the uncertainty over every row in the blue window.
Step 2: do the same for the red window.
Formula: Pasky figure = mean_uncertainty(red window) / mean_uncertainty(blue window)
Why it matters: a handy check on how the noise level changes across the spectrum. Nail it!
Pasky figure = 1.04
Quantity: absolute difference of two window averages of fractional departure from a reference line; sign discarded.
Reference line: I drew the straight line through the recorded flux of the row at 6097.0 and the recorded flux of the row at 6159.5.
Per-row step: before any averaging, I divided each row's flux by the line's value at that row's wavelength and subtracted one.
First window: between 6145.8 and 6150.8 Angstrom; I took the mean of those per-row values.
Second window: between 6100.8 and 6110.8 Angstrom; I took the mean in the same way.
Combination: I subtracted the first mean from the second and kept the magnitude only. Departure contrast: 0.019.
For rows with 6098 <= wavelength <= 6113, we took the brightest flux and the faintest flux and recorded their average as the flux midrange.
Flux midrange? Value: 9.7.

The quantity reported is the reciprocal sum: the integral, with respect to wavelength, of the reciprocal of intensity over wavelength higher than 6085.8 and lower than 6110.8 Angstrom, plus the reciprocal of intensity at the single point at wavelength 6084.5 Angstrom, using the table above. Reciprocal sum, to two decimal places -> 2.65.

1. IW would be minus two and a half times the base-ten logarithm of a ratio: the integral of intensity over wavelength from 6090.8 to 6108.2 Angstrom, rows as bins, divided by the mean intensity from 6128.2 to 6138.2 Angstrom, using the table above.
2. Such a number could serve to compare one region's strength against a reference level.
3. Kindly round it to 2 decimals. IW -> -3.04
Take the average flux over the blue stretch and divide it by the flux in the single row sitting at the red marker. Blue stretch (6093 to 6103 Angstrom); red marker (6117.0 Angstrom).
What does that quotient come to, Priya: 1.01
